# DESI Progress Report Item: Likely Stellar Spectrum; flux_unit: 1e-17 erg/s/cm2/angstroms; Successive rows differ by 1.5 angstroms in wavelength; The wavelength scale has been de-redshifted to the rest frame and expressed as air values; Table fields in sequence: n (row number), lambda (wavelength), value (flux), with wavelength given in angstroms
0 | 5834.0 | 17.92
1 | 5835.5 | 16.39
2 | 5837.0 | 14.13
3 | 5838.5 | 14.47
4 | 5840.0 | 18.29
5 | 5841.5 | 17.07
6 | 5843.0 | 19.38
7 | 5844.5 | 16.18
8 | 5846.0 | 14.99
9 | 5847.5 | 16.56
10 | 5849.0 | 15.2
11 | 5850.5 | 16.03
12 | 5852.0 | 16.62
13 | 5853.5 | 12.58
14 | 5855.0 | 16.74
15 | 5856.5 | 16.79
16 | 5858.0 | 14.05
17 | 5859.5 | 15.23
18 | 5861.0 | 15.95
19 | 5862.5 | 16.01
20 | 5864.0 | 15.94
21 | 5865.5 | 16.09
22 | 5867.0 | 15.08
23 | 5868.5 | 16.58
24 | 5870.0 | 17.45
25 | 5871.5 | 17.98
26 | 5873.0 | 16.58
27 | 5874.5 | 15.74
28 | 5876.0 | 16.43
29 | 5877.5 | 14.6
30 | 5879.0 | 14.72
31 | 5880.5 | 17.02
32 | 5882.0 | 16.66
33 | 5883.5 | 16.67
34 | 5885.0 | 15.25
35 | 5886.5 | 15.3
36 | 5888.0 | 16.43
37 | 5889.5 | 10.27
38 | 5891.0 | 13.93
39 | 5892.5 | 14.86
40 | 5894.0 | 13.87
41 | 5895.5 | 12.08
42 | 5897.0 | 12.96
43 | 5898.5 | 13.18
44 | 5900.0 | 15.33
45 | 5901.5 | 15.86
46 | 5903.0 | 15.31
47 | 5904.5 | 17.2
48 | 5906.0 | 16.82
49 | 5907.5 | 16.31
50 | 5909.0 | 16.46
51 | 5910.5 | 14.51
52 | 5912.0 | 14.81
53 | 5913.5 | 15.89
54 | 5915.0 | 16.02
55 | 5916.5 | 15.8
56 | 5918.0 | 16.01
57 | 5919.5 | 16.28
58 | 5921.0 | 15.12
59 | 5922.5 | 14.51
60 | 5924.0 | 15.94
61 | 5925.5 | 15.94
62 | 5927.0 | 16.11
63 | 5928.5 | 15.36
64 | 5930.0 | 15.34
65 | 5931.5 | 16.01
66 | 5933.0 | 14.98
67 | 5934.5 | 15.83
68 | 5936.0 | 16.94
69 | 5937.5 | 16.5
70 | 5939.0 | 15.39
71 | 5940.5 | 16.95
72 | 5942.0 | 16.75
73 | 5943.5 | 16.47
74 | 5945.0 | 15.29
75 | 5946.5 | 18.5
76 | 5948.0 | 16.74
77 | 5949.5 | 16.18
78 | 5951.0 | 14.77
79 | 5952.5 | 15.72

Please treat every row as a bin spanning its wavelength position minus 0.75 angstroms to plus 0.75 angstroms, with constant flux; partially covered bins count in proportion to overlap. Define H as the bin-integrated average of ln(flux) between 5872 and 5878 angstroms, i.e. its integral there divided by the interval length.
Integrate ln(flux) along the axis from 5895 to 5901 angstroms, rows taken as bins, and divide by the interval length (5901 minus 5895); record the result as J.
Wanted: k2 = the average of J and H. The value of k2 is 2.69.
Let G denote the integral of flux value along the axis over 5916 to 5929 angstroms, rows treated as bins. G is 204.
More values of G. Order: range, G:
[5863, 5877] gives 229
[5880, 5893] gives 197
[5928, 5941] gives 207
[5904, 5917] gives 207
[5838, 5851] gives 215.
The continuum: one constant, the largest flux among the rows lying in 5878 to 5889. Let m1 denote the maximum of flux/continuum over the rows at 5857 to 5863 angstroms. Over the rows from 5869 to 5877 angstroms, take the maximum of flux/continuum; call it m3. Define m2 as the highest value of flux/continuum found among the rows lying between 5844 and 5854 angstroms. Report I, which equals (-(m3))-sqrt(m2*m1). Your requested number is -2.01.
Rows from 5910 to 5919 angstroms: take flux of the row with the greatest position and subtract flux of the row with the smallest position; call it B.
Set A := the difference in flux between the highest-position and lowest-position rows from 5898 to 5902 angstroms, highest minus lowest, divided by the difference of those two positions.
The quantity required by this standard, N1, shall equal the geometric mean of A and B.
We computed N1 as 1.2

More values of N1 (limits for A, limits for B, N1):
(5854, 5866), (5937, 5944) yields 0.0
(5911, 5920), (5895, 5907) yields 1.0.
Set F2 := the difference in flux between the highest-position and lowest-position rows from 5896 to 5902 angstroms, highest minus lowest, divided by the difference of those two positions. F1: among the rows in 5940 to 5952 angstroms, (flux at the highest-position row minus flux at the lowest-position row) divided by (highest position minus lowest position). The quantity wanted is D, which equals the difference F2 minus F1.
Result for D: 0.9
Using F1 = -0.21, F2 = 0.6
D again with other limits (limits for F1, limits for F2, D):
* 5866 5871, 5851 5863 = -0.8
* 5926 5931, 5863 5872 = 0.5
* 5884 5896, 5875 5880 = -0.3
